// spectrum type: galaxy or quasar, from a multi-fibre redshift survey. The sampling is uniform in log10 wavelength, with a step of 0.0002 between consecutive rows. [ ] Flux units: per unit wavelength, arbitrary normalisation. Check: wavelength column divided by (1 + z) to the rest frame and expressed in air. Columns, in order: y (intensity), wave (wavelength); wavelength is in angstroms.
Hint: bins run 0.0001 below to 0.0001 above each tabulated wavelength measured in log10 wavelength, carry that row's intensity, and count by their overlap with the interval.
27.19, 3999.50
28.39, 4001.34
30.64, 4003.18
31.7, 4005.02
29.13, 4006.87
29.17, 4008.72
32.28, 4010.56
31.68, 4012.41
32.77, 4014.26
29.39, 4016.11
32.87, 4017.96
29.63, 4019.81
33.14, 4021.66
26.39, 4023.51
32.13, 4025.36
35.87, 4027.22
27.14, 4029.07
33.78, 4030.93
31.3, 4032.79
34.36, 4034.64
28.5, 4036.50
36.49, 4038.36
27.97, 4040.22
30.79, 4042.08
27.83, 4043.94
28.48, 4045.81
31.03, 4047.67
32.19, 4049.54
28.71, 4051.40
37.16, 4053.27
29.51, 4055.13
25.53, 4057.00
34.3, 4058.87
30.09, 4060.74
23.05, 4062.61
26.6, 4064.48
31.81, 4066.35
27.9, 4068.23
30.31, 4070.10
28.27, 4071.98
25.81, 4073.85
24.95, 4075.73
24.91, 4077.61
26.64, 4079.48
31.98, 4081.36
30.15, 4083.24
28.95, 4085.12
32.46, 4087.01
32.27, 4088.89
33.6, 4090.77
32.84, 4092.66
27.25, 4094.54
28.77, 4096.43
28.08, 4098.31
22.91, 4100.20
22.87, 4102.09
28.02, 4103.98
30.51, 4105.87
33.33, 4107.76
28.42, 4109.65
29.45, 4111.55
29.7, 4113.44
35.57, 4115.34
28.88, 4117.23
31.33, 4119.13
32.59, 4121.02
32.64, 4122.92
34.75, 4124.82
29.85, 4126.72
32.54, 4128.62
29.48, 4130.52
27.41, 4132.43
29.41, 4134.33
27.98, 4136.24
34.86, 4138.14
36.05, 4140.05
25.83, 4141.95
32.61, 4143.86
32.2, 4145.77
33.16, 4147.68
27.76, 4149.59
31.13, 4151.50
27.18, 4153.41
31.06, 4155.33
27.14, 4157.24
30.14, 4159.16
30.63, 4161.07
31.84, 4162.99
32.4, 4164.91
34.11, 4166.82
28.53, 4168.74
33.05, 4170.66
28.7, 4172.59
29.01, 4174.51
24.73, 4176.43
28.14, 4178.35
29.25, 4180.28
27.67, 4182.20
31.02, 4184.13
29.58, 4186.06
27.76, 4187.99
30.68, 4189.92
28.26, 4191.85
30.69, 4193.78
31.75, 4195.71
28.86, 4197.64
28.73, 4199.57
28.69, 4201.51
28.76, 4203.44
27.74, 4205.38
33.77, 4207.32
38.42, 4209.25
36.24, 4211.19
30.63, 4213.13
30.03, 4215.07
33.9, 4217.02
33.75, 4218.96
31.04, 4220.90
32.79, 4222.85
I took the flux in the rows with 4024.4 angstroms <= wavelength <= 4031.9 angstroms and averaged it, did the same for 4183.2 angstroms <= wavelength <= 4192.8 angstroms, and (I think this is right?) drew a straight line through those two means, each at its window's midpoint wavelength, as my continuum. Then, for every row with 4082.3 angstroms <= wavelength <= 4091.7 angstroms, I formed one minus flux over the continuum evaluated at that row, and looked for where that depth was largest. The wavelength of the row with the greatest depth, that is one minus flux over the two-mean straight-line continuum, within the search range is 4085.12 angstroms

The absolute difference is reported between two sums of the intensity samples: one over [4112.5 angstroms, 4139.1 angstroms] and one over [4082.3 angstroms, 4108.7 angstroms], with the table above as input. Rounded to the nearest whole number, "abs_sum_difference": 25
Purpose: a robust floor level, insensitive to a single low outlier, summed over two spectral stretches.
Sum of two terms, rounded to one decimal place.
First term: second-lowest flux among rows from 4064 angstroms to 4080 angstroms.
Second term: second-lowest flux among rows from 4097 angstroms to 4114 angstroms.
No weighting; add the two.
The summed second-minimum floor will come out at 47.9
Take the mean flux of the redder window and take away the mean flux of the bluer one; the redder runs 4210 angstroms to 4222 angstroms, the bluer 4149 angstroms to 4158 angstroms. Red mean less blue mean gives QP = 3.7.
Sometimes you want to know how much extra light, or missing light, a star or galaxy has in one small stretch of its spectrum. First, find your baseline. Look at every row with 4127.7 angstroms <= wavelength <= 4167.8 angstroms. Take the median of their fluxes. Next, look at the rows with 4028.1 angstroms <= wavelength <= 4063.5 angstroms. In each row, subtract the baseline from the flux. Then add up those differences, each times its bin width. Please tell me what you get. -22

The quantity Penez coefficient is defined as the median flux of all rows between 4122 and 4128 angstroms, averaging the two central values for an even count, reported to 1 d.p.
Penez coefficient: 32.6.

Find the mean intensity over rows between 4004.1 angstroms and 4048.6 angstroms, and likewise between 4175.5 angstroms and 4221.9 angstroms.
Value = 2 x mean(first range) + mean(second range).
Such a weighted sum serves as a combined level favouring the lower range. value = 92.4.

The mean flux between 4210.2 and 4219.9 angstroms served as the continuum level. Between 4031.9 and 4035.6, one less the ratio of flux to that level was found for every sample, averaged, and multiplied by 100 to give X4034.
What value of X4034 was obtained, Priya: 0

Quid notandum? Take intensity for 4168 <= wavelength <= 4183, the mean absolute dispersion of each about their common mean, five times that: 7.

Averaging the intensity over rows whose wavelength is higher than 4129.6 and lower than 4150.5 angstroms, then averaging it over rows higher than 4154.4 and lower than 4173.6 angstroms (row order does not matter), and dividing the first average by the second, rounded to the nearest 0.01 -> 1.00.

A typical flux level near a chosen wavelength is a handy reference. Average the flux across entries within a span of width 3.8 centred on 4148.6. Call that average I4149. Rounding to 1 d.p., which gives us 30.5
